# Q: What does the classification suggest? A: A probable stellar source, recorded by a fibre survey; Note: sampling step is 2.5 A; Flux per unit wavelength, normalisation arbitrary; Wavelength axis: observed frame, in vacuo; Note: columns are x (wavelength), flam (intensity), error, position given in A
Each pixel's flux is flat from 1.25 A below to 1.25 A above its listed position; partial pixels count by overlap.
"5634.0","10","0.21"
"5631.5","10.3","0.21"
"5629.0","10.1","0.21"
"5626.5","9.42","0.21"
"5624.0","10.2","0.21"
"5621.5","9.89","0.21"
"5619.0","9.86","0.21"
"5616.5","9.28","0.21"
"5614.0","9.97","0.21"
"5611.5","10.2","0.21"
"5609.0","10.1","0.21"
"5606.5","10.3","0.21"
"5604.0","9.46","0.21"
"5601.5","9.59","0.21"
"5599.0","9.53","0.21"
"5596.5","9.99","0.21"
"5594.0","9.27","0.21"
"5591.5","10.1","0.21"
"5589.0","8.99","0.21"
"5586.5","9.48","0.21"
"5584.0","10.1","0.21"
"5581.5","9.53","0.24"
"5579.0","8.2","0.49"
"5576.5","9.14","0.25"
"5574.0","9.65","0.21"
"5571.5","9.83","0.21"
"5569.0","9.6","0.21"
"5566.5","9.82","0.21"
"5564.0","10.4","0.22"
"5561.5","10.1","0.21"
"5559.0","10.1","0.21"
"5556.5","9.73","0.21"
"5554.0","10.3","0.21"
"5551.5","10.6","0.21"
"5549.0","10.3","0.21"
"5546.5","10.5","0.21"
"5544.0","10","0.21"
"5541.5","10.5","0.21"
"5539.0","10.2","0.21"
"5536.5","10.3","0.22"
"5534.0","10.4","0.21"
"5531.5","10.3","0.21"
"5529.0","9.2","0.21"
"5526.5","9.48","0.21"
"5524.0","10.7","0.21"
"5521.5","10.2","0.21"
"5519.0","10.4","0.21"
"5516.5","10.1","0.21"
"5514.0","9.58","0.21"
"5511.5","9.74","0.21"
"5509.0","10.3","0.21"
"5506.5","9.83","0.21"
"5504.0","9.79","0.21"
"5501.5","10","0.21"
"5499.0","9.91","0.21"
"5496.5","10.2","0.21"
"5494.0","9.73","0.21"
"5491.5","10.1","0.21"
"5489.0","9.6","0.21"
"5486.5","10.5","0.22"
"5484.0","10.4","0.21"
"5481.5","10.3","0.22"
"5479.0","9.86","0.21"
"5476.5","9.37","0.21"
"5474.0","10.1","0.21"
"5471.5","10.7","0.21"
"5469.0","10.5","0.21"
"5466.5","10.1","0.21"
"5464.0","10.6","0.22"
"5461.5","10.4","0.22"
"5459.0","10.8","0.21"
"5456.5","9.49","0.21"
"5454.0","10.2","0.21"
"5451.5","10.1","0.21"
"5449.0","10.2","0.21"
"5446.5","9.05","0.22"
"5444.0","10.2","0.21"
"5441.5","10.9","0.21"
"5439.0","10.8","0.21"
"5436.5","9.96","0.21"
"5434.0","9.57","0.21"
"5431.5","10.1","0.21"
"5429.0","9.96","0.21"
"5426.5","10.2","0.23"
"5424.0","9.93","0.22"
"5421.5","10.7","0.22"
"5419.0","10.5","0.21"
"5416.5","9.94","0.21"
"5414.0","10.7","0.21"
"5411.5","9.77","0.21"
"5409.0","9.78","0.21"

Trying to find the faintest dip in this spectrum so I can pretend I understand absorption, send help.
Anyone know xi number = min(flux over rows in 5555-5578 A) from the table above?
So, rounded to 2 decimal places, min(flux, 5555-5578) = 9.14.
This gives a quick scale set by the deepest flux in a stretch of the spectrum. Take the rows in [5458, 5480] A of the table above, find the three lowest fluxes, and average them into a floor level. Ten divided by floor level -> 1.023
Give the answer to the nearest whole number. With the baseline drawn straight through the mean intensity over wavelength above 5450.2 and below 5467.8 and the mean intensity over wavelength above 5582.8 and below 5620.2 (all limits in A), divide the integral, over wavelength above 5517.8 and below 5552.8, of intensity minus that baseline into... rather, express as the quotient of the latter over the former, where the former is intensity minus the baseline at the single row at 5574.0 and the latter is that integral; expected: -44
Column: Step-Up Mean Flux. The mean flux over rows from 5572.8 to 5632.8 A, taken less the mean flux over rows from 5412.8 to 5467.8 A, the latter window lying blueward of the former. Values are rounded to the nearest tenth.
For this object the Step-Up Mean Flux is -0.5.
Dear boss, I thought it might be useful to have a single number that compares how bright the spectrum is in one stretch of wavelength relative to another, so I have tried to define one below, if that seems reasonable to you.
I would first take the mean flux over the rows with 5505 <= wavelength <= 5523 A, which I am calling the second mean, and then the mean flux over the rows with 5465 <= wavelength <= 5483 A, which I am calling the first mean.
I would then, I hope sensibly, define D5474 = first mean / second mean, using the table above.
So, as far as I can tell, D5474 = 1.01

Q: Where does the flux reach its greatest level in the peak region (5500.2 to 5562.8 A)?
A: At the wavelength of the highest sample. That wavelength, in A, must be 5524.0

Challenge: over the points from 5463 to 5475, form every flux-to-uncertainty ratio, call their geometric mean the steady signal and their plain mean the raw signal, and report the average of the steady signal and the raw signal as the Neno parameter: 49.1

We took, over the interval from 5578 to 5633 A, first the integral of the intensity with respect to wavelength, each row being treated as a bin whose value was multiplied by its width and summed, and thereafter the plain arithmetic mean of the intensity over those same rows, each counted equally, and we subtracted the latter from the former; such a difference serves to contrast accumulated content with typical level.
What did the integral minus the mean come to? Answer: 525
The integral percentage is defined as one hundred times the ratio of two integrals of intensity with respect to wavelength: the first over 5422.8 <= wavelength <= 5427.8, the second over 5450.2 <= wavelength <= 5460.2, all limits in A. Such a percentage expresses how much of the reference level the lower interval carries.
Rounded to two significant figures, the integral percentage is 50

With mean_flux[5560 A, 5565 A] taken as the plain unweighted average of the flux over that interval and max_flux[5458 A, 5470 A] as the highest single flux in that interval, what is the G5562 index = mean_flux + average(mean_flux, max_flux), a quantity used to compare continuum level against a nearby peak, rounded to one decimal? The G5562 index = 20.8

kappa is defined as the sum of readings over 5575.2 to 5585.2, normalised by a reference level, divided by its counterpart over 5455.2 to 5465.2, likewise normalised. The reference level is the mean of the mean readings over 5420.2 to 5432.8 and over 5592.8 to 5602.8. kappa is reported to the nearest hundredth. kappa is 0.90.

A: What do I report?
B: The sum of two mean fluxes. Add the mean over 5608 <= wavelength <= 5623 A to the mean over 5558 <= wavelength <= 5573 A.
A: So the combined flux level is 19.9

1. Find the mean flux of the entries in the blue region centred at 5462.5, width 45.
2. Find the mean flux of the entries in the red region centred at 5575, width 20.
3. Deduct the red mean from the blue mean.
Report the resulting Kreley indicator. 0.70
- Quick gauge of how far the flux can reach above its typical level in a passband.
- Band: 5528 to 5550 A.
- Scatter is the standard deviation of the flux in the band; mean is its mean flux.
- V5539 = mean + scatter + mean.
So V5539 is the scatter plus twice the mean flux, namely 20.8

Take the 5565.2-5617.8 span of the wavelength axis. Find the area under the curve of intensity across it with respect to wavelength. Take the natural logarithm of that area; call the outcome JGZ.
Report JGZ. 6.23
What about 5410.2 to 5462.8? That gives 6.28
